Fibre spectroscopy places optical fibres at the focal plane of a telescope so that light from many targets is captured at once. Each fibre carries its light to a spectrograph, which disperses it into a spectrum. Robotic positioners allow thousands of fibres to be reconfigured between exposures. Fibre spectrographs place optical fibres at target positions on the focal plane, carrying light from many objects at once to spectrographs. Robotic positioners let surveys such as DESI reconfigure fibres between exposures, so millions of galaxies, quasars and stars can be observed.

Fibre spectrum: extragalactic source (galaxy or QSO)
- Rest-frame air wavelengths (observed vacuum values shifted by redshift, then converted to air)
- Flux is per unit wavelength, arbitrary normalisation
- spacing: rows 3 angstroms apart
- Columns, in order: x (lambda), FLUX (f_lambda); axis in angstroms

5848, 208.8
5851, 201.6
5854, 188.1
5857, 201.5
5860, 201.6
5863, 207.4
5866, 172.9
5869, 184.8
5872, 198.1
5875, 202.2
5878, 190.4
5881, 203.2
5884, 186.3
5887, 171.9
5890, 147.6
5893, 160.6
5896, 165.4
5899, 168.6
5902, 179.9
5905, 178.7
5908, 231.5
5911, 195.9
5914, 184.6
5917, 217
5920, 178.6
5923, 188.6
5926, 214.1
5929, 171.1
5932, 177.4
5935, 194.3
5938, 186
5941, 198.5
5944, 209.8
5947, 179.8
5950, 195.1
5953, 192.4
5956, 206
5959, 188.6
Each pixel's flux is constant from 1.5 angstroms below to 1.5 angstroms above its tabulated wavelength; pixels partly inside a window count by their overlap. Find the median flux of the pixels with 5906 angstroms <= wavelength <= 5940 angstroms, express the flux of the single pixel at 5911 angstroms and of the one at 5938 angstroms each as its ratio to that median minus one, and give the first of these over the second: -2.8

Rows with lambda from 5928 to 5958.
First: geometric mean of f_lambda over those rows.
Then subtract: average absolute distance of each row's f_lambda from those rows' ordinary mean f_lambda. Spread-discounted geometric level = 181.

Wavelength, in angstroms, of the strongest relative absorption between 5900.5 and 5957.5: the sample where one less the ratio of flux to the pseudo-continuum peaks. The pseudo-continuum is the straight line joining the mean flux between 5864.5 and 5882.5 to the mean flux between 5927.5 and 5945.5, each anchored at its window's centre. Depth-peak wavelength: 5929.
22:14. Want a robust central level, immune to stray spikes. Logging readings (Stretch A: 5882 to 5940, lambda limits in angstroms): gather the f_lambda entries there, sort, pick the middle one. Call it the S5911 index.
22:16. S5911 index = 180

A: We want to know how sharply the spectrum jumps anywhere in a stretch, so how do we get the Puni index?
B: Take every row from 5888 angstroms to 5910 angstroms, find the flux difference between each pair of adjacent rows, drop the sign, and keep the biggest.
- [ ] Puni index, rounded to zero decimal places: 53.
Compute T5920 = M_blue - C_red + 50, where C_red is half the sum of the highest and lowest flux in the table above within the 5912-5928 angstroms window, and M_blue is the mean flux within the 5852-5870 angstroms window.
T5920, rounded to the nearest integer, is 45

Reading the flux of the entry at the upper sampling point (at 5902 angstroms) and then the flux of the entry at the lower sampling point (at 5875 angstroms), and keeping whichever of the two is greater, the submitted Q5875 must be 202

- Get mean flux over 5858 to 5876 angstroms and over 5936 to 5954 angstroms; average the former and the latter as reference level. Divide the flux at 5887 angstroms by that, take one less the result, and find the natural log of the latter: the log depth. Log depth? -2.2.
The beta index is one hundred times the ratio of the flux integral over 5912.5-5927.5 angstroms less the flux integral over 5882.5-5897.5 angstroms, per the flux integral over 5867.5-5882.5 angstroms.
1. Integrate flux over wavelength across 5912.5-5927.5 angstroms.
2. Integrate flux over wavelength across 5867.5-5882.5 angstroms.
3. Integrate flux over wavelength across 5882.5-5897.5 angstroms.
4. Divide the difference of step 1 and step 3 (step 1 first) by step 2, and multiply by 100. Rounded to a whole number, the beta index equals 15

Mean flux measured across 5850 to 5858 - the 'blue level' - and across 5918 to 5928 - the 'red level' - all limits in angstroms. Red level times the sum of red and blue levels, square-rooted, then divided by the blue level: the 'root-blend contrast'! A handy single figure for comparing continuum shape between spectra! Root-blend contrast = 1.40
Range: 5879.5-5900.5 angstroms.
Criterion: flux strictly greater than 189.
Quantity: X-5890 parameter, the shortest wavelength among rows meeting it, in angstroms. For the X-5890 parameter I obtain 5881 angstroms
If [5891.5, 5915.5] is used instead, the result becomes 5908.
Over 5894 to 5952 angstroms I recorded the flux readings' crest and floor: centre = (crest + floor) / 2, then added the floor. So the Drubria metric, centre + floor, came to 364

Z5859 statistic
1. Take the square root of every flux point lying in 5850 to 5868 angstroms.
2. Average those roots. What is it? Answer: 14.0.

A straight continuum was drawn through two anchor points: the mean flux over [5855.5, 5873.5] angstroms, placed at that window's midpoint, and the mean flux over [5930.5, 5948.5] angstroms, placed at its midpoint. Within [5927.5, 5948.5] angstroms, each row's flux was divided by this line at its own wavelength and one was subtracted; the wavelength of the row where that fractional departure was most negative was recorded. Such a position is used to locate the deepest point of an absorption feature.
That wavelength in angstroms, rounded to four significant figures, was 5929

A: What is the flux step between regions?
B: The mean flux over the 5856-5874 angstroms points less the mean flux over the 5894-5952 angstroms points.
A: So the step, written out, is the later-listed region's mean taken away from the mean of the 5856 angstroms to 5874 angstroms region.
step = 4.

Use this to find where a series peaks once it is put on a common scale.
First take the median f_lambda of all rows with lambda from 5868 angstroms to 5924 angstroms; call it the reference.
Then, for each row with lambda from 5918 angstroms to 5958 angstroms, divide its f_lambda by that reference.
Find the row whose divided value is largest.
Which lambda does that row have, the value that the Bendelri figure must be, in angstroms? 5926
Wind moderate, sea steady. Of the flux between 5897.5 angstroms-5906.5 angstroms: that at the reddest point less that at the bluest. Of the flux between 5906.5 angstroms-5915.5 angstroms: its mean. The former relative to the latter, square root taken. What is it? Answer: 0.223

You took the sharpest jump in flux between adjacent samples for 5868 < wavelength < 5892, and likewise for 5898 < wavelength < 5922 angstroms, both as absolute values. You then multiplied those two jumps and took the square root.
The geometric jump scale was 35.8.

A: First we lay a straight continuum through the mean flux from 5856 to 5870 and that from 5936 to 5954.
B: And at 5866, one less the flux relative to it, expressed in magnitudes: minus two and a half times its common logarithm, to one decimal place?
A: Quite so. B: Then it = 2.4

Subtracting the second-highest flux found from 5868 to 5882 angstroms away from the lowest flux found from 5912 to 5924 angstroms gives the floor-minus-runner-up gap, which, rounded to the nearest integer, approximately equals -24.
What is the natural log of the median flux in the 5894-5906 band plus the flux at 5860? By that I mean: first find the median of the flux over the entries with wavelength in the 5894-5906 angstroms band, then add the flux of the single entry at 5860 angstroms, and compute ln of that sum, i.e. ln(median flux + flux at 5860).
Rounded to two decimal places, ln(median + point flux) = 5.93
